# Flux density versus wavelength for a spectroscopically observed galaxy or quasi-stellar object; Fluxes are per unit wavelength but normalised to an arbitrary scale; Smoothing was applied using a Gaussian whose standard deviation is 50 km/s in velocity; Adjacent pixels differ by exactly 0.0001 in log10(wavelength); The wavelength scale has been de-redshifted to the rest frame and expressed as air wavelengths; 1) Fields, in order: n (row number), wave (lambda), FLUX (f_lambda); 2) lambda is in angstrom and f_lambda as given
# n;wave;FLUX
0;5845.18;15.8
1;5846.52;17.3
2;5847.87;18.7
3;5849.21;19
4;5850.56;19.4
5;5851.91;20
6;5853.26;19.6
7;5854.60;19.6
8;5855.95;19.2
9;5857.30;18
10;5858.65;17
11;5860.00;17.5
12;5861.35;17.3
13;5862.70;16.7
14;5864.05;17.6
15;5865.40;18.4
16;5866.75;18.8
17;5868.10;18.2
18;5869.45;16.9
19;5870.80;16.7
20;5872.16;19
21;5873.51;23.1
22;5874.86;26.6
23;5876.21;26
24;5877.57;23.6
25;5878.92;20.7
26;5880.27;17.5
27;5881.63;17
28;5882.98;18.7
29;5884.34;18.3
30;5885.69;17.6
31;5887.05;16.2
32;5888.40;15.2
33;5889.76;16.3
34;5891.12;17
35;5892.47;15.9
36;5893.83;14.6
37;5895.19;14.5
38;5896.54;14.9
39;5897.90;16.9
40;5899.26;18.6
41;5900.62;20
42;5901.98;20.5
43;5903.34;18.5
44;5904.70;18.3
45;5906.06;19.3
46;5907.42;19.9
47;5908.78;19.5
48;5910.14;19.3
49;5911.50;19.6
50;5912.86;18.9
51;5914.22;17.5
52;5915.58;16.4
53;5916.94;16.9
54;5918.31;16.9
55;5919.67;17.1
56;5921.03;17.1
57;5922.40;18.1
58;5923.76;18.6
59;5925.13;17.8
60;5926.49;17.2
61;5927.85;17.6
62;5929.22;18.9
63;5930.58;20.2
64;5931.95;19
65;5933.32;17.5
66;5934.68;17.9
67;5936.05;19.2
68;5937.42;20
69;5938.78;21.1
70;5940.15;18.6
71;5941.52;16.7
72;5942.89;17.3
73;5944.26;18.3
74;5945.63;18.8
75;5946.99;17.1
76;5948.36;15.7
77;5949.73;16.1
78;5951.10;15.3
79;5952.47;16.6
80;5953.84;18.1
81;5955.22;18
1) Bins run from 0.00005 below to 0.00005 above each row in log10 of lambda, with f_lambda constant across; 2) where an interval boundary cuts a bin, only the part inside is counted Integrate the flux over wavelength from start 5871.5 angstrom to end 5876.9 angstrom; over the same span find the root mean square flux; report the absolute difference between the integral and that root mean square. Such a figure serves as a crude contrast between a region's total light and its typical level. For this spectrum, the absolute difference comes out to 104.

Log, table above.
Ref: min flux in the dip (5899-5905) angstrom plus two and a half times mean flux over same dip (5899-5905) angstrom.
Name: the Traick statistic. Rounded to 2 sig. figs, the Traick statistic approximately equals 66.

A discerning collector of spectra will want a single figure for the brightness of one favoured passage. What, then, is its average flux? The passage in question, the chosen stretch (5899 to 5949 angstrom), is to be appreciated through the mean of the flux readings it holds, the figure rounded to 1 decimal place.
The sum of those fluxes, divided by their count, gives 18.4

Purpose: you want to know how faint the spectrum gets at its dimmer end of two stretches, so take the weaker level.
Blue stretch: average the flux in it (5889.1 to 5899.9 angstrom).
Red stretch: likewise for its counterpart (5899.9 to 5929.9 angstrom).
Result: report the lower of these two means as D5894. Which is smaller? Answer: 16.1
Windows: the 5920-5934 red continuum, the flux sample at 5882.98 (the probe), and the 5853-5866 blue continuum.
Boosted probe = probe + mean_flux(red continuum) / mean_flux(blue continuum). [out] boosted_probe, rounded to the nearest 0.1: 19.7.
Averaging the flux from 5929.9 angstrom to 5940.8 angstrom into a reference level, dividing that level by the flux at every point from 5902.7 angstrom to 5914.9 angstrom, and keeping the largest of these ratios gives 1.10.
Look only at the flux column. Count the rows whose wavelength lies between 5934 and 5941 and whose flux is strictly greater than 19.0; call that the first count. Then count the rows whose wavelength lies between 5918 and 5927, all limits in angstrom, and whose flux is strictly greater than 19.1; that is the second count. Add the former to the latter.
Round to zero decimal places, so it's 3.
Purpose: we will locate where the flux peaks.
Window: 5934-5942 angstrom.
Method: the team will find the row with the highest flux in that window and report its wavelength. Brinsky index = 5938.78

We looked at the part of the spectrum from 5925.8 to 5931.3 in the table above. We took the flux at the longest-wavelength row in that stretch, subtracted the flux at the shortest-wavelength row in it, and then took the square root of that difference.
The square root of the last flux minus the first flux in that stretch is 1.73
